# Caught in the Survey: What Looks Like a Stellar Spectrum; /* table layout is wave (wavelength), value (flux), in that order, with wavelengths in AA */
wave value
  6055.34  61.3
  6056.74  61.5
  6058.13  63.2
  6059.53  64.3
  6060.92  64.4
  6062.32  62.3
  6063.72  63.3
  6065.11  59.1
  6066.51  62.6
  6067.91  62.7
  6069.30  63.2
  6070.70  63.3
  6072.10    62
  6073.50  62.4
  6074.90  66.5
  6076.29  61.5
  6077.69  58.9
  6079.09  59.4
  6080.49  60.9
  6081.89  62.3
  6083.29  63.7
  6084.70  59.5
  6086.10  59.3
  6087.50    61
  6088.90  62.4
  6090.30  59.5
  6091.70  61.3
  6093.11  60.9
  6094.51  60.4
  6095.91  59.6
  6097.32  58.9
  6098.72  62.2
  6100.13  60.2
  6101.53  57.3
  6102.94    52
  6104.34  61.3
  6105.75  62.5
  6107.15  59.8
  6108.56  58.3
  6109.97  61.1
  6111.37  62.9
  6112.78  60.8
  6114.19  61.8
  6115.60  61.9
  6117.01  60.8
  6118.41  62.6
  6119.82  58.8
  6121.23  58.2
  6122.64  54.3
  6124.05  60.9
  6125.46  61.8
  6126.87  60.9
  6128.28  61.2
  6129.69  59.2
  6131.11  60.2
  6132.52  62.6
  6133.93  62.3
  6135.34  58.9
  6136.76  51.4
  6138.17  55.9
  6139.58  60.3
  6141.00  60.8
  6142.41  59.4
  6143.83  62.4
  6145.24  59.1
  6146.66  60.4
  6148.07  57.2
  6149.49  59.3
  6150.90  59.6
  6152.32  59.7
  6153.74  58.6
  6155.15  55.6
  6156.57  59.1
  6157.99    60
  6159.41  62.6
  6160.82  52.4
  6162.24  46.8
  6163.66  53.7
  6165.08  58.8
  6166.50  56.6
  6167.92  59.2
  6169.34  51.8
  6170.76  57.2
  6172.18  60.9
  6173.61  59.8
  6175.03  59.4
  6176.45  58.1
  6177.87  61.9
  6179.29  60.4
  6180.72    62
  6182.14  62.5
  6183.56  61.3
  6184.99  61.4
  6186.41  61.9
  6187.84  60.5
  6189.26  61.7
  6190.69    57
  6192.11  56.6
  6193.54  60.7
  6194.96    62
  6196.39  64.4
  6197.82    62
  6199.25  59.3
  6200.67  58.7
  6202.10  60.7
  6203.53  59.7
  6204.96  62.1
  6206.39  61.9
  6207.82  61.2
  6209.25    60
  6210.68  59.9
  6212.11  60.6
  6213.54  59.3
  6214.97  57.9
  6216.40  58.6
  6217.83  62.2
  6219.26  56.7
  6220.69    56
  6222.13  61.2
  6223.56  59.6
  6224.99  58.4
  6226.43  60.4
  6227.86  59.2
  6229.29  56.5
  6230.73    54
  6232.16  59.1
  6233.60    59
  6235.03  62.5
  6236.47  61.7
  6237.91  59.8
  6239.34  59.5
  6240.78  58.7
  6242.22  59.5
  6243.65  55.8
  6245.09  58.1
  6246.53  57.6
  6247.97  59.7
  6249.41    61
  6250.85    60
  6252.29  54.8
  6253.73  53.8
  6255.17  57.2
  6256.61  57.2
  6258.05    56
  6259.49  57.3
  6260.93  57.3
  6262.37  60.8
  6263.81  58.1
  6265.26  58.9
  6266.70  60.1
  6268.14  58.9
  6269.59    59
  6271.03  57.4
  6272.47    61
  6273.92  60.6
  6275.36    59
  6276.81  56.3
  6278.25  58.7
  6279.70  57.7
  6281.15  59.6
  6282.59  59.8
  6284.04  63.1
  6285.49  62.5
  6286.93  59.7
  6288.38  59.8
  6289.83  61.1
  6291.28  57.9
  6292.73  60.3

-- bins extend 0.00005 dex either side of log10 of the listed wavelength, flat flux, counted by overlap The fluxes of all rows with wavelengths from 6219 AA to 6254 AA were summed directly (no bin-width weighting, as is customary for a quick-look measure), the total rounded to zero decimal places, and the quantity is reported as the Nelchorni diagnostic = 1463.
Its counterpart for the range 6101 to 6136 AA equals 1502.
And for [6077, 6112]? 1506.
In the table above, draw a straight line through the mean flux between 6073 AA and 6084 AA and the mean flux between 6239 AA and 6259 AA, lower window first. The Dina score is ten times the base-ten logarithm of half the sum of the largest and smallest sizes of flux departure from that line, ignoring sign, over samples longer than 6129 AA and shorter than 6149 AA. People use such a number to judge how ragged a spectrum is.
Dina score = 6.6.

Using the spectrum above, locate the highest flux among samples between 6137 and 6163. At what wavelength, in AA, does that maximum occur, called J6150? 6159.41 AA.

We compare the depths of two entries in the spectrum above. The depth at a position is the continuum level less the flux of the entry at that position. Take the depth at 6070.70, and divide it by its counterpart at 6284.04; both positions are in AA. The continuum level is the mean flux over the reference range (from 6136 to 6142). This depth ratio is 1.03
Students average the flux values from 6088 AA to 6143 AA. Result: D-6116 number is 59.9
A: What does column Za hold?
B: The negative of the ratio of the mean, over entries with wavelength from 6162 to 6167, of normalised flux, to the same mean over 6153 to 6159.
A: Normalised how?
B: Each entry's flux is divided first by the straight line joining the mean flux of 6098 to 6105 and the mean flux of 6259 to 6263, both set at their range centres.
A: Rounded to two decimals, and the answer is -0.93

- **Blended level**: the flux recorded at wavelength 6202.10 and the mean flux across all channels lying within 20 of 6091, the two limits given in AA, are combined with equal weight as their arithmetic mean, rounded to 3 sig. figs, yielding 60.6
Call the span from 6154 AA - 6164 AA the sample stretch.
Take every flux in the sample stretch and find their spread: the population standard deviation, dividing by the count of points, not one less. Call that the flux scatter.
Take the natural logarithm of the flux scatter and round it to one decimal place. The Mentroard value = 1.6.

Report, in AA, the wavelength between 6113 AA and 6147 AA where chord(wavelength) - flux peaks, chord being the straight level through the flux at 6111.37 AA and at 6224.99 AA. 6136.76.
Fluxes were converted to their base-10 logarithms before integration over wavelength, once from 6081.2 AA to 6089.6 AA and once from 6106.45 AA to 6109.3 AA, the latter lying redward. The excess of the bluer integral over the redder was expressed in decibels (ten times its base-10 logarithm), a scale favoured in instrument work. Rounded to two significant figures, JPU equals 10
